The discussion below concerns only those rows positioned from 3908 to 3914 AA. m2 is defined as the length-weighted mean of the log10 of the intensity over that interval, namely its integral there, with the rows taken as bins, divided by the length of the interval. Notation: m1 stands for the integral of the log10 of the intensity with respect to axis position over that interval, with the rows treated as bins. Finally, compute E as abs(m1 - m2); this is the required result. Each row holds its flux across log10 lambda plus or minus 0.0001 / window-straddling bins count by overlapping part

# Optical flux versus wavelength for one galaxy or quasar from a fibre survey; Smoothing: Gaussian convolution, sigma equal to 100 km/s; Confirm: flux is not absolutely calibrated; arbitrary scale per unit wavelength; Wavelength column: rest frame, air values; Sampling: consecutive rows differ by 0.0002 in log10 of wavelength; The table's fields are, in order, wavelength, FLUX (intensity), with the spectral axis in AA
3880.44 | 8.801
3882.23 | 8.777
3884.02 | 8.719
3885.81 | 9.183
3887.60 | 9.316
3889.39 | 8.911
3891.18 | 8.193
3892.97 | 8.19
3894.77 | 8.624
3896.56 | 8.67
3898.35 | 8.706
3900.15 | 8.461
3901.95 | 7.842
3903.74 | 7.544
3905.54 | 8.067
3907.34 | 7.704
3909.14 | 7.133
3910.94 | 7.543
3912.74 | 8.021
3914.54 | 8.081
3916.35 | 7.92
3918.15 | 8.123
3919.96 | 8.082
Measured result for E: 4.4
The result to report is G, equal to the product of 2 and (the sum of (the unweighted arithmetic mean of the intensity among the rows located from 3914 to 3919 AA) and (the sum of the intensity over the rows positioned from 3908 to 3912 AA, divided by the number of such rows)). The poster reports 30.8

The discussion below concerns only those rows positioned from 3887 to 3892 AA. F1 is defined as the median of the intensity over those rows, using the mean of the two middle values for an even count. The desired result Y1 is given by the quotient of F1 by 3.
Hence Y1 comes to 3.0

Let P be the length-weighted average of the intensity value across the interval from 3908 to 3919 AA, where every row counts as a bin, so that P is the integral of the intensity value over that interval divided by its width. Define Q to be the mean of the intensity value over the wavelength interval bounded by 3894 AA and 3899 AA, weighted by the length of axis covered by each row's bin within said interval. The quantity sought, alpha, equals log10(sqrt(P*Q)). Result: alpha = 0.92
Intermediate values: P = 7.80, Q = 8.68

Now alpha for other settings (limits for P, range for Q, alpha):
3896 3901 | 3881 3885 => 0.94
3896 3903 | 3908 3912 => 0.90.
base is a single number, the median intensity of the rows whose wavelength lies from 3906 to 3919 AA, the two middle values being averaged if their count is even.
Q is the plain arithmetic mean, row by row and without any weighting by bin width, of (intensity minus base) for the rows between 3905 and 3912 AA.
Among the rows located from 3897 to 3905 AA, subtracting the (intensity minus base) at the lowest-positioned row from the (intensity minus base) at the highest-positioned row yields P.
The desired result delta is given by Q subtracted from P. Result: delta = -0.9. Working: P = -1.16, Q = -0.31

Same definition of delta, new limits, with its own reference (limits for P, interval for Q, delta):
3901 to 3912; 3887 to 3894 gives -1.0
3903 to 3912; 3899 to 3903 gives -0.2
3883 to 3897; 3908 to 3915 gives 0.2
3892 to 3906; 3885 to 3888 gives -1.5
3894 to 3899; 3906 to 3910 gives 0.6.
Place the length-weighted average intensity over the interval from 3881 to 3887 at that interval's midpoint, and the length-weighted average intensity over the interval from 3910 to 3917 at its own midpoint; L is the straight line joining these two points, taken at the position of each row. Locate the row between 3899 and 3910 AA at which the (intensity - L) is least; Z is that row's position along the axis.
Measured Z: 3909.14 AA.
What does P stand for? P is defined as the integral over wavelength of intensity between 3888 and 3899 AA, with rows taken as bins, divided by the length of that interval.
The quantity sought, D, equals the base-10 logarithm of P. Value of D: 0.934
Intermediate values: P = 8.6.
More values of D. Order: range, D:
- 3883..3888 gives 0.956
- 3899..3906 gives 0.903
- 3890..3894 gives 0.916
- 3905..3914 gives 0.886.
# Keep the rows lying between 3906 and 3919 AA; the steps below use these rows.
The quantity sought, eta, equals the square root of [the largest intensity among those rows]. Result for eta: 2.85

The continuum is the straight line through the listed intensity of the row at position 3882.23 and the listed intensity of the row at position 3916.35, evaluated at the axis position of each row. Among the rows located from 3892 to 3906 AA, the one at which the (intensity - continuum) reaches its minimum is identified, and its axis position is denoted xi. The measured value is 3903.74 AA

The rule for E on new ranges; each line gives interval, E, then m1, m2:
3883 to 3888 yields 3.8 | 4.8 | 0.956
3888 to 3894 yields 4.6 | 5.6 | 0.929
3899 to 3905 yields 4.5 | 5.4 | 0.902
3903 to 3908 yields 3.6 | 4.5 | 0.890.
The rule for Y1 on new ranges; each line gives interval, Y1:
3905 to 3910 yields 2.6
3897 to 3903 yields 2.8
